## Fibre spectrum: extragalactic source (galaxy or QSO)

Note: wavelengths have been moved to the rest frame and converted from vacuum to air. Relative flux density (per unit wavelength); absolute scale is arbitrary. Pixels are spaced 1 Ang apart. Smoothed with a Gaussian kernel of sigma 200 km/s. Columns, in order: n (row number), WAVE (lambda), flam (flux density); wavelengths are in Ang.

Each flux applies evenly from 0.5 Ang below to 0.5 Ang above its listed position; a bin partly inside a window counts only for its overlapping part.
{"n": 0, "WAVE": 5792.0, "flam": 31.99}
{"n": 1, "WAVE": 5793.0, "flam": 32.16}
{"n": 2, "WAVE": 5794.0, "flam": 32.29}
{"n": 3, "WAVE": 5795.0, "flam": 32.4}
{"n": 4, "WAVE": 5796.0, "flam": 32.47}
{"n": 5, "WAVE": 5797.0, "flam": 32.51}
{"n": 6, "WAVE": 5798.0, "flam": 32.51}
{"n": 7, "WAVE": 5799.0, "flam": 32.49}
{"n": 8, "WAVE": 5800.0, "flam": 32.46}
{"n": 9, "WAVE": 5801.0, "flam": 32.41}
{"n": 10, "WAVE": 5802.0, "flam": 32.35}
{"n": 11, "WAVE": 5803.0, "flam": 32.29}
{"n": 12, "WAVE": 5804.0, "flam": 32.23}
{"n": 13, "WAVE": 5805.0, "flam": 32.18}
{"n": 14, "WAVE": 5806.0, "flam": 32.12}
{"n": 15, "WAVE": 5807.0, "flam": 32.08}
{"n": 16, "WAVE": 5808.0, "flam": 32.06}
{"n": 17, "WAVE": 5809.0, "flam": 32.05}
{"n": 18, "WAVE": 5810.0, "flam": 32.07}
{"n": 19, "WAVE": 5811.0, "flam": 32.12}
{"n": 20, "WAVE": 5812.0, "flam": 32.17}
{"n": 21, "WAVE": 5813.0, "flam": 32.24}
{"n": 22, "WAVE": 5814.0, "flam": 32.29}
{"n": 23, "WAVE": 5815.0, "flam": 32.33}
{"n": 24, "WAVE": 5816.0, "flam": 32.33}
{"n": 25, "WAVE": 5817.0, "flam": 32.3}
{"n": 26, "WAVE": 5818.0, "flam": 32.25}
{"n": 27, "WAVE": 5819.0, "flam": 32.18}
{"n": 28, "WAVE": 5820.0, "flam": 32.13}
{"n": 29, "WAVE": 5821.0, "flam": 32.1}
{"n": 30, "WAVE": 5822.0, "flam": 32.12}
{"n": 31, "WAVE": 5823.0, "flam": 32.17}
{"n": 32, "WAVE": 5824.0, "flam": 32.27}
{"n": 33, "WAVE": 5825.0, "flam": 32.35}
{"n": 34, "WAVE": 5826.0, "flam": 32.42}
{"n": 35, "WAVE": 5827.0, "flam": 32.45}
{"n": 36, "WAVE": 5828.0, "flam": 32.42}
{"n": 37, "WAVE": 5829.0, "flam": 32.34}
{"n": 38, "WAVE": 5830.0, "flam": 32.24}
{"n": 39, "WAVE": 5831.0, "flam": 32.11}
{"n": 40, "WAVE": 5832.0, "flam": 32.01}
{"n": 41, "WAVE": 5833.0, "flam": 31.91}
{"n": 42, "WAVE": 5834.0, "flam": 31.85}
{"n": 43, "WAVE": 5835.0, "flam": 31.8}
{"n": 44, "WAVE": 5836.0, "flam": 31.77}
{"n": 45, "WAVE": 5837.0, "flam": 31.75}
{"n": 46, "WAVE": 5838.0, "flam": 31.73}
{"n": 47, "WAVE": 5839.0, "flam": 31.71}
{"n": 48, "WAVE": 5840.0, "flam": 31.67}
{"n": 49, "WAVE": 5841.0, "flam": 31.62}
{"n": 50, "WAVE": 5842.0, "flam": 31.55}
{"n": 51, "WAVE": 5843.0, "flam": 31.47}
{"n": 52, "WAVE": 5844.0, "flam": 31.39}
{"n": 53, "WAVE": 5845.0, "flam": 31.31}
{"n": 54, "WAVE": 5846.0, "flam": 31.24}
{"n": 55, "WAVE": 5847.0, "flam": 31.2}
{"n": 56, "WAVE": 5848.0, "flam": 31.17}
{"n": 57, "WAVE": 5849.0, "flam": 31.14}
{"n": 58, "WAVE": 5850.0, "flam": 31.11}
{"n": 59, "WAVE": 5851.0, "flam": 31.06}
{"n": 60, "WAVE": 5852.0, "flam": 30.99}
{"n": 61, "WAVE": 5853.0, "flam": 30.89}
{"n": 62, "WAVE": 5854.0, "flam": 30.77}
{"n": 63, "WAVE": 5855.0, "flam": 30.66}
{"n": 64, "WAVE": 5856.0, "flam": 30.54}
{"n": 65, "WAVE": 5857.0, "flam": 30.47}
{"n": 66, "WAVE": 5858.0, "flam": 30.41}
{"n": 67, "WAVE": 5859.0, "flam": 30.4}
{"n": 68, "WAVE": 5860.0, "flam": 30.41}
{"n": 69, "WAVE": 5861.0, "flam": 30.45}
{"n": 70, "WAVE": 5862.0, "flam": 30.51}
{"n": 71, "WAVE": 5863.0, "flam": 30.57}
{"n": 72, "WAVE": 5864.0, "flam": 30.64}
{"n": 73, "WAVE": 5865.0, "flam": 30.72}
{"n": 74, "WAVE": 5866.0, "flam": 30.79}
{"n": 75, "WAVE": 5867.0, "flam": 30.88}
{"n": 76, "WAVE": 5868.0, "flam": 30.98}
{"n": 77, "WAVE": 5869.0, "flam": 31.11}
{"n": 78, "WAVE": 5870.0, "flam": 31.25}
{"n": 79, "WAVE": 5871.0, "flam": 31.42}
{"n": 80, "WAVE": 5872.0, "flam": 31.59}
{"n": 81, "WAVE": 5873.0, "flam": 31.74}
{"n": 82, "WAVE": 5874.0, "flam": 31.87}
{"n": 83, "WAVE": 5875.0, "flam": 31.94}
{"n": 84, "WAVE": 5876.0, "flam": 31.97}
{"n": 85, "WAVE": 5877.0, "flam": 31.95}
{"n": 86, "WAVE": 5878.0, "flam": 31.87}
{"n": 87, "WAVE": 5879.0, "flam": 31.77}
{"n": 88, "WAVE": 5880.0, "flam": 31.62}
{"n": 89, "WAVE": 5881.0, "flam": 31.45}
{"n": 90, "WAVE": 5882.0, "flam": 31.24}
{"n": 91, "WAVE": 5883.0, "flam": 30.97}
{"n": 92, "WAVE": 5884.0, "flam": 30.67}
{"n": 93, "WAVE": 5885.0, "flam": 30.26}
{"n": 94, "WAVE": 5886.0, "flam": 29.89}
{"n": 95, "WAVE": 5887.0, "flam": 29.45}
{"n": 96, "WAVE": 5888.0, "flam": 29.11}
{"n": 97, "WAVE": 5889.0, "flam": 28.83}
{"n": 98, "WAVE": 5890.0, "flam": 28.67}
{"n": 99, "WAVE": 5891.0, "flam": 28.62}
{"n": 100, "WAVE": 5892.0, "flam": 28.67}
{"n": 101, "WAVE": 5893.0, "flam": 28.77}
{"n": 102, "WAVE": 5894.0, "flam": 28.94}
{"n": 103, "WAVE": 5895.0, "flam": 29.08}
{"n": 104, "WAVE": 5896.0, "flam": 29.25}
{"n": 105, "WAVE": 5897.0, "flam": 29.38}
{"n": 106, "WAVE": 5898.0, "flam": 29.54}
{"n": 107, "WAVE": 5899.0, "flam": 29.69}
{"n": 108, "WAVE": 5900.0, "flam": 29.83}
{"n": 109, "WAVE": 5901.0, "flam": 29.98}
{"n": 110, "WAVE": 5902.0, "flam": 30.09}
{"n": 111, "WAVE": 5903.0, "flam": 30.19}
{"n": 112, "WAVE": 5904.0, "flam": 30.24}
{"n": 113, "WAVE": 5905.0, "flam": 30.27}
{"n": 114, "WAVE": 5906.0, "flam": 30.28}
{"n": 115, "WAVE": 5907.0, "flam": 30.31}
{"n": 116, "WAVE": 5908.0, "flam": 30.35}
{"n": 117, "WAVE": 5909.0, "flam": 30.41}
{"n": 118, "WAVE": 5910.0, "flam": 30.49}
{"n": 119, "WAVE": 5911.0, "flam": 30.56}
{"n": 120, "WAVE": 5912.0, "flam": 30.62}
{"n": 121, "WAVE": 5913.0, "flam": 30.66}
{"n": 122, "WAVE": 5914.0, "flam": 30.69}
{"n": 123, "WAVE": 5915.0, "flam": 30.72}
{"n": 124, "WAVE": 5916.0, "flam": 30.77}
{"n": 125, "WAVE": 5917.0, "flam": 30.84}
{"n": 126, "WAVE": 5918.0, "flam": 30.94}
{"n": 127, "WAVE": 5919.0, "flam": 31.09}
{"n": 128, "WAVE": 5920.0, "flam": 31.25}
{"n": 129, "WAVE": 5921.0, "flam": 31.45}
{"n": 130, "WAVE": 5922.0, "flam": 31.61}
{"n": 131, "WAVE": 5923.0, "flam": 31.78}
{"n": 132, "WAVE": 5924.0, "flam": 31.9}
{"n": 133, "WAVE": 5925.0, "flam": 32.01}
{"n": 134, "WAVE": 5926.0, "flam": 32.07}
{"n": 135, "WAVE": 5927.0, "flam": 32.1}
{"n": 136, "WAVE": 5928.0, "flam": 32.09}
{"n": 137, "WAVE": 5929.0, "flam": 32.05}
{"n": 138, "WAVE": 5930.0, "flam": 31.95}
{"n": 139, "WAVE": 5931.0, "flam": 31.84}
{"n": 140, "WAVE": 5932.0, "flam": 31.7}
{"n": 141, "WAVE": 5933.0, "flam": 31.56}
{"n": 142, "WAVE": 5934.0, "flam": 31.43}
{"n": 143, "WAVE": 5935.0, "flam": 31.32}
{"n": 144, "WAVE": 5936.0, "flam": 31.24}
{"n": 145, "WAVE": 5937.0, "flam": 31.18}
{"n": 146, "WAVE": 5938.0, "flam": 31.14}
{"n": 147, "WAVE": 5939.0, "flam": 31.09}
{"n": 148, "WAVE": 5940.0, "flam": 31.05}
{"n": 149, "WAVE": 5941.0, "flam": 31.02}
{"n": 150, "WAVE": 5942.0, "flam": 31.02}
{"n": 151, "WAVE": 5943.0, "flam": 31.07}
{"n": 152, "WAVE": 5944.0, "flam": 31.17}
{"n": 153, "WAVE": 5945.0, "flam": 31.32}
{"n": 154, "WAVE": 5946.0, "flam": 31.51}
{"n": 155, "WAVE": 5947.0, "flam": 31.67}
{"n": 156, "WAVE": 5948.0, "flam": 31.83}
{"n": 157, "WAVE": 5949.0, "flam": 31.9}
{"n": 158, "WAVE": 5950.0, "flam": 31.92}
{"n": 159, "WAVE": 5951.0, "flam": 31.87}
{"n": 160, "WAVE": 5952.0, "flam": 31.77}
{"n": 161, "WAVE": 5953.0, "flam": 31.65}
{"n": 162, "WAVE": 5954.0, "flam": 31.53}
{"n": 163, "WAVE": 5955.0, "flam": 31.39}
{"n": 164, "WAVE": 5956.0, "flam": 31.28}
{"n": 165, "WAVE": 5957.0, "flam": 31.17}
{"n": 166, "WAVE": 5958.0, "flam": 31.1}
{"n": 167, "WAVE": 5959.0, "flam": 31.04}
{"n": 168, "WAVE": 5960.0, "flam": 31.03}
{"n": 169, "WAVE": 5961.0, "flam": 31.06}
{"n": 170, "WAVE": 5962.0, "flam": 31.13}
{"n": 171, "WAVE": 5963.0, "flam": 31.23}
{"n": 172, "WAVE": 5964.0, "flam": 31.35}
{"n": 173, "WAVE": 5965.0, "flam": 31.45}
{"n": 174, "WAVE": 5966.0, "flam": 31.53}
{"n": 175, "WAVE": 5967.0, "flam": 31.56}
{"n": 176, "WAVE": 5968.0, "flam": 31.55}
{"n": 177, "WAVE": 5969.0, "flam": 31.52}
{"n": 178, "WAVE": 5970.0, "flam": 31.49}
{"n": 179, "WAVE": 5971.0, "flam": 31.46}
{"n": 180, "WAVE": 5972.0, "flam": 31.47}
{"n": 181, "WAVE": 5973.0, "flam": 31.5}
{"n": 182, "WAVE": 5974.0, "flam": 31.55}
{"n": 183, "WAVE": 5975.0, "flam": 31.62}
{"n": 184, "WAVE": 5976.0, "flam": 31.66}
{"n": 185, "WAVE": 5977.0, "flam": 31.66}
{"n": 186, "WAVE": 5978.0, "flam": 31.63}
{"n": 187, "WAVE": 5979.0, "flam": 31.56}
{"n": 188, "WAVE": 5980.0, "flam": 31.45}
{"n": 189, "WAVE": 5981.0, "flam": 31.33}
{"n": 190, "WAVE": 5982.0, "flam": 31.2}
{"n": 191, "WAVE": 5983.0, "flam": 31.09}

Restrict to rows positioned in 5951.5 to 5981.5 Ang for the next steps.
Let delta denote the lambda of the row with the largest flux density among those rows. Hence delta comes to 5952.0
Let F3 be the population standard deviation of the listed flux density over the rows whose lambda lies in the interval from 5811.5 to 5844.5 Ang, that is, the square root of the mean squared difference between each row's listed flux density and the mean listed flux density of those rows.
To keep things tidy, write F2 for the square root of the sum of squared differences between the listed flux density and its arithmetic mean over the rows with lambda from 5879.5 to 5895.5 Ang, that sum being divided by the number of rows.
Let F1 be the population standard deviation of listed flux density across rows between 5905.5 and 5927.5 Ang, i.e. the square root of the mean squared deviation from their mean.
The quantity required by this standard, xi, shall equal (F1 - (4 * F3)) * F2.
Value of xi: -0.6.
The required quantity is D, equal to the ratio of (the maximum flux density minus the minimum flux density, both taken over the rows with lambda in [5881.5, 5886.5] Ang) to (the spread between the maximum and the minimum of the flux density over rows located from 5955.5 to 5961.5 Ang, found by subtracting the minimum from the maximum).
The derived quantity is 5.4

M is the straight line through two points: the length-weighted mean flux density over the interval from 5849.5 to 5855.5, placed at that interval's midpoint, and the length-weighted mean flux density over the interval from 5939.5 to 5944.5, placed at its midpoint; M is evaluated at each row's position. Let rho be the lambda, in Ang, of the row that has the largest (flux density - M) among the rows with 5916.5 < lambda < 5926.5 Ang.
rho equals 5926.0 Ang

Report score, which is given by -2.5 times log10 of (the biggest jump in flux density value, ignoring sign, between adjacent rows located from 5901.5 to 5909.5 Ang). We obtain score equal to 2.5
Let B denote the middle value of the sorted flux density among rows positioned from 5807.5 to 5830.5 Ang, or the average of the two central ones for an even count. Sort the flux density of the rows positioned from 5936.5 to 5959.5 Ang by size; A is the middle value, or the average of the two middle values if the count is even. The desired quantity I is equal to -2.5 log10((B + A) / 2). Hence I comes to -3.75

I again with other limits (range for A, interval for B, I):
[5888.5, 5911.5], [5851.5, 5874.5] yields -3.70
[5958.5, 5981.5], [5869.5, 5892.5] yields -3.74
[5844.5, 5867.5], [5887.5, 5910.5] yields -3.70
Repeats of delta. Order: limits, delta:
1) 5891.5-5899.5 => 5899.0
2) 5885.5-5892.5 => 5886.0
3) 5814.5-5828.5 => 5827.0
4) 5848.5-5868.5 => 5849.0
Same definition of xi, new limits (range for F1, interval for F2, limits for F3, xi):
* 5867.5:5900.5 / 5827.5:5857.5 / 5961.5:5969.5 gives 0.3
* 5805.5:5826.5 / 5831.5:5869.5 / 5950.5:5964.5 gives -0.5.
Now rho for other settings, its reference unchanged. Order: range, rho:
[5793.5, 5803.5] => 5797.0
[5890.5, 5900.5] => 5900.0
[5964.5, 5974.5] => 5967.0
